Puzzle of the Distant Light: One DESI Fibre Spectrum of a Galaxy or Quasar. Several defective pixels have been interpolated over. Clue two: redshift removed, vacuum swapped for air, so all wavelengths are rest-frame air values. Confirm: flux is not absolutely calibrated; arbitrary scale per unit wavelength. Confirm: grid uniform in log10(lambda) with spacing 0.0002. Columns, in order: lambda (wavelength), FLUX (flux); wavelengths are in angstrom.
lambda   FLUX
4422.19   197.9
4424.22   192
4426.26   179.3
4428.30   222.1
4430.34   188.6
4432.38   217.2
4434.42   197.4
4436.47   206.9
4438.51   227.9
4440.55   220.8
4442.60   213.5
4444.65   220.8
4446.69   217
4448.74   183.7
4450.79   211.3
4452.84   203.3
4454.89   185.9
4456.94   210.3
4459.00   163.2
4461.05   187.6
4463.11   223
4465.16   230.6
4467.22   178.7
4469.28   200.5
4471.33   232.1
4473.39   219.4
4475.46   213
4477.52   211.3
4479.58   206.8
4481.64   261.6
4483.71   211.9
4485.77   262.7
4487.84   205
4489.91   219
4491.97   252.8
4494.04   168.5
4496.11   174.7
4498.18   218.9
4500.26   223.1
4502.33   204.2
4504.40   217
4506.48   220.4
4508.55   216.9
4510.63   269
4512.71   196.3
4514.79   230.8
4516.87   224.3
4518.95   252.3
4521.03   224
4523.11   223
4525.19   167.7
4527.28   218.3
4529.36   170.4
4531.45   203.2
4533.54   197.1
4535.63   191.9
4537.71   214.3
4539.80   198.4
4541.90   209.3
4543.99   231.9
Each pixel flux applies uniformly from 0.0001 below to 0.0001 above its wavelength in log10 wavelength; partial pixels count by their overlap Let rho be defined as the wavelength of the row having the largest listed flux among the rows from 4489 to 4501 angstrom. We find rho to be 4491.97 angstrom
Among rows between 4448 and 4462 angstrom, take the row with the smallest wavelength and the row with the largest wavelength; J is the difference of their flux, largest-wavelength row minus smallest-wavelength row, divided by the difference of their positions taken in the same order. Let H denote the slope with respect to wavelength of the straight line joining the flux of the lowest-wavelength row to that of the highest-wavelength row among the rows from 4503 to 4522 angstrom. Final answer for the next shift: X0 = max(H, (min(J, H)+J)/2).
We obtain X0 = 0.4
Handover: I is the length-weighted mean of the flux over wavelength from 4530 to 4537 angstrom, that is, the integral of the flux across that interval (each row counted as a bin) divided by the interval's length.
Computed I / 197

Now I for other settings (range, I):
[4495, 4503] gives 205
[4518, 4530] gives 210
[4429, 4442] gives 210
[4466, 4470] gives 190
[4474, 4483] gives 222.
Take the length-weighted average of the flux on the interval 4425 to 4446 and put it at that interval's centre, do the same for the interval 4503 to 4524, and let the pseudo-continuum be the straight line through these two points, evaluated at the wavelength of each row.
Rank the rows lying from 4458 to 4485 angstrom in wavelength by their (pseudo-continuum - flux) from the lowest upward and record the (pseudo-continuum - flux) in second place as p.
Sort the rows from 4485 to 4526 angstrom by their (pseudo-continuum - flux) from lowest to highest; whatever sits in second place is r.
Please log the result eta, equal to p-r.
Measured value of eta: 27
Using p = -15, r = -42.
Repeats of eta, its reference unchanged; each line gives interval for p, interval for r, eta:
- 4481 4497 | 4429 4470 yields -27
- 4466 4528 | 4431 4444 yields -32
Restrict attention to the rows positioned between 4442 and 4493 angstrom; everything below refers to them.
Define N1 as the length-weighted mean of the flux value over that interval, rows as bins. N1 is 213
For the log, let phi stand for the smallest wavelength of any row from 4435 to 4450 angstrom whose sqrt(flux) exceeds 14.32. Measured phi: 4436.47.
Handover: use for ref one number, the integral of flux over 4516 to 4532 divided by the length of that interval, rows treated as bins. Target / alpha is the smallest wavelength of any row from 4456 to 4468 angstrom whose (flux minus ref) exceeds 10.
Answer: 4463.11 angstrom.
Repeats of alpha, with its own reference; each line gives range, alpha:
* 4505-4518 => 4510.63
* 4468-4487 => 4471.33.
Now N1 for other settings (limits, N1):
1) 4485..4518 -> 219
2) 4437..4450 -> 214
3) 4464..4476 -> 212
